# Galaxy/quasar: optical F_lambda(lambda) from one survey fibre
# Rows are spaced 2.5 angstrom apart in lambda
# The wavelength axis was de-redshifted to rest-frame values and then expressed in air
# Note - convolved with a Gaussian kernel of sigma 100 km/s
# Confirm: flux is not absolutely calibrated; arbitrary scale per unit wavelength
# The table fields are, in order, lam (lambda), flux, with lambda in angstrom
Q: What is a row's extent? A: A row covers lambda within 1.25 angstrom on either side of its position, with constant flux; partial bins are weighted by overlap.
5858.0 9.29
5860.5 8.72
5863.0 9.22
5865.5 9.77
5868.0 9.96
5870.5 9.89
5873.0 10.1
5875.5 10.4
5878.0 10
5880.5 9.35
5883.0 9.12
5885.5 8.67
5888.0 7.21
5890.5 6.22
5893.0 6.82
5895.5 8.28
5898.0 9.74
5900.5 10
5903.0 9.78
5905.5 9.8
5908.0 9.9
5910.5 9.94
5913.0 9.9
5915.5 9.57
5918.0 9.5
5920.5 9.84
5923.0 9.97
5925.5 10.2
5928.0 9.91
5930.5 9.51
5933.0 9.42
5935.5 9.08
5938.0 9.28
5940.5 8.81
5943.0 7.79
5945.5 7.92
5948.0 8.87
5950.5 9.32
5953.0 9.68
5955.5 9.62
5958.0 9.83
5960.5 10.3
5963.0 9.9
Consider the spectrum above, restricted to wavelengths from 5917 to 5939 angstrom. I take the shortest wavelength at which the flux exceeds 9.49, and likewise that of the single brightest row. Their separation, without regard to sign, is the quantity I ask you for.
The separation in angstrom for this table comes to 7.5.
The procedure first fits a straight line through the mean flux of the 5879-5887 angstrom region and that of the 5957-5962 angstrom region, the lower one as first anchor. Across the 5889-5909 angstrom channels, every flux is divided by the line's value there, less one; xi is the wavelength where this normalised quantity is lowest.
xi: 5890.5 angstrom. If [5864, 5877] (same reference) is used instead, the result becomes 5865.5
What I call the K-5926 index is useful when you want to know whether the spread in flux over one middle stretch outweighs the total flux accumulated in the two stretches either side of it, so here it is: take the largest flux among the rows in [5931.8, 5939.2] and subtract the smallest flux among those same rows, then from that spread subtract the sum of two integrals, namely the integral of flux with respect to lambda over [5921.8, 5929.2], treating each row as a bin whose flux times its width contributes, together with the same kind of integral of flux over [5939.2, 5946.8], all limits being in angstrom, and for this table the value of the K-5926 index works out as -136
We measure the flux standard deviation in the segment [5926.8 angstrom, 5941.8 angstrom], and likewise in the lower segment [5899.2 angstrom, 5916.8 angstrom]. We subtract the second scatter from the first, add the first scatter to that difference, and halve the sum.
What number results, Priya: 0.3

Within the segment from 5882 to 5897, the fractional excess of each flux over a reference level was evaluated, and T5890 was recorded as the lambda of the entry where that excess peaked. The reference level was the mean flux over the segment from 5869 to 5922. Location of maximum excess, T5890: 5883.0 angstrom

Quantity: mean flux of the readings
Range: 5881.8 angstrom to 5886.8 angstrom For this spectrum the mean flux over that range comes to 8.9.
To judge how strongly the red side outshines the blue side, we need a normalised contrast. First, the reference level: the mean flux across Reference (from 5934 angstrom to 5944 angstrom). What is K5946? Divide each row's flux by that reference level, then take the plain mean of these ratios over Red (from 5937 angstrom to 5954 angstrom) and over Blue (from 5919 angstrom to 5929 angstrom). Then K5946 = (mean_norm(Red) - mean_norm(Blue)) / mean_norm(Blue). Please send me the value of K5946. -0.12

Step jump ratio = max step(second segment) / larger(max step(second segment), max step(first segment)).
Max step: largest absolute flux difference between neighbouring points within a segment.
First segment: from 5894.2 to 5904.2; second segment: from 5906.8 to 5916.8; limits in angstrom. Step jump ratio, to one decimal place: 0.2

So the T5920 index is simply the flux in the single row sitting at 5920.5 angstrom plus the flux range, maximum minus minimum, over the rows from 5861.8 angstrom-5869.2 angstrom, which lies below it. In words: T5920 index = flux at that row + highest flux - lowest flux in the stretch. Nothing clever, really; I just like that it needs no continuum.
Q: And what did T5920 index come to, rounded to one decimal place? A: 10.6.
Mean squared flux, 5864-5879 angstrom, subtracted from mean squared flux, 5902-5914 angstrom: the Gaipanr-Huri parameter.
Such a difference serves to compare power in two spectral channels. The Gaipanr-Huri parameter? -3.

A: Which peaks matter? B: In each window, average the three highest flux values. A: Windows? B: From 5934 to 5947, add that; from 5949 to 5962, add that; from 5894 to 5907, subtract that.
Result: 9.1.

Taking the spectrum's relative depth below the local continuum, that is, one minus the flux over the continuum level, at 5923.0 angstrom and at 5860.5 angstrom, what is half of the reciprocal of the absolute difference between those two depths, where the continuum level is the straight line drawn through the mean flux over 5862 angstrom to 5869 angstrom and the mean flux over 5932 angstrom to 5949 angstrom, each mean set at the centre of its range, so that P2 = 2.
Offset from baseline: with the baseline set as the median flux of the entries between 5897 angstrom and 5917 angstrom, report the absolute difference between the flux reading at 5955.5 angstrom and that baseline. 0.2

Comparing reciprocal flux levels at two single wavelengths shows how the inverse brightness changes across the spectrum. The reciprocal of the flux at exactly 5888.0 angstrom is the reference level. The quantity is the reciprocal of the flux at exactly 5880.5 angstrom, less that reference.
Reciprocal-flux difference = -0.032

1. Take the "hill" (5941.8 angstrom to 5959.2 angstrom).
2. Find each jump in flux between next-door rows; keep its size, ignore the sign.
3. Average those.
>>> 0.36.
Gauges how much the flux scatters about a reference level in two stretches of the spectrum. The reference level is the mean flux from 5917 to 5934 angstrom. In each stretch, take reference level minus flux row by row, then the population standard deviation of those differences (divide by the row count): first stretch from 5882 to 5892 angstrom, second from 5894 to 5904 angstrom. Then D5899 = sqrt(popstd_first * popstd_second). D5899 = 0.9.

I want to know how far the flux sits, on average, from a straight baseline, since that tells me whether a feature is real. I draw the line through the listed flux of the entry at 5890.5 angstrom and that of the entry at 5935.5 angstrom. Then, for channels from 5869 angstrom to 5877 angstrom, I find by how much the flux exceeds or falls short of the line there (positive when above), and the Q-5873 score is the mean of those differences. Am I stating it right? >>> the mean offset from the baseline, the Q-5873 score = 5.0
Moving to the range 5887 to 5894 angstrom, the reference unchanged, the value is 0.5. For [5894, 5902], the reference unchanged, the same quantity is 2.6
